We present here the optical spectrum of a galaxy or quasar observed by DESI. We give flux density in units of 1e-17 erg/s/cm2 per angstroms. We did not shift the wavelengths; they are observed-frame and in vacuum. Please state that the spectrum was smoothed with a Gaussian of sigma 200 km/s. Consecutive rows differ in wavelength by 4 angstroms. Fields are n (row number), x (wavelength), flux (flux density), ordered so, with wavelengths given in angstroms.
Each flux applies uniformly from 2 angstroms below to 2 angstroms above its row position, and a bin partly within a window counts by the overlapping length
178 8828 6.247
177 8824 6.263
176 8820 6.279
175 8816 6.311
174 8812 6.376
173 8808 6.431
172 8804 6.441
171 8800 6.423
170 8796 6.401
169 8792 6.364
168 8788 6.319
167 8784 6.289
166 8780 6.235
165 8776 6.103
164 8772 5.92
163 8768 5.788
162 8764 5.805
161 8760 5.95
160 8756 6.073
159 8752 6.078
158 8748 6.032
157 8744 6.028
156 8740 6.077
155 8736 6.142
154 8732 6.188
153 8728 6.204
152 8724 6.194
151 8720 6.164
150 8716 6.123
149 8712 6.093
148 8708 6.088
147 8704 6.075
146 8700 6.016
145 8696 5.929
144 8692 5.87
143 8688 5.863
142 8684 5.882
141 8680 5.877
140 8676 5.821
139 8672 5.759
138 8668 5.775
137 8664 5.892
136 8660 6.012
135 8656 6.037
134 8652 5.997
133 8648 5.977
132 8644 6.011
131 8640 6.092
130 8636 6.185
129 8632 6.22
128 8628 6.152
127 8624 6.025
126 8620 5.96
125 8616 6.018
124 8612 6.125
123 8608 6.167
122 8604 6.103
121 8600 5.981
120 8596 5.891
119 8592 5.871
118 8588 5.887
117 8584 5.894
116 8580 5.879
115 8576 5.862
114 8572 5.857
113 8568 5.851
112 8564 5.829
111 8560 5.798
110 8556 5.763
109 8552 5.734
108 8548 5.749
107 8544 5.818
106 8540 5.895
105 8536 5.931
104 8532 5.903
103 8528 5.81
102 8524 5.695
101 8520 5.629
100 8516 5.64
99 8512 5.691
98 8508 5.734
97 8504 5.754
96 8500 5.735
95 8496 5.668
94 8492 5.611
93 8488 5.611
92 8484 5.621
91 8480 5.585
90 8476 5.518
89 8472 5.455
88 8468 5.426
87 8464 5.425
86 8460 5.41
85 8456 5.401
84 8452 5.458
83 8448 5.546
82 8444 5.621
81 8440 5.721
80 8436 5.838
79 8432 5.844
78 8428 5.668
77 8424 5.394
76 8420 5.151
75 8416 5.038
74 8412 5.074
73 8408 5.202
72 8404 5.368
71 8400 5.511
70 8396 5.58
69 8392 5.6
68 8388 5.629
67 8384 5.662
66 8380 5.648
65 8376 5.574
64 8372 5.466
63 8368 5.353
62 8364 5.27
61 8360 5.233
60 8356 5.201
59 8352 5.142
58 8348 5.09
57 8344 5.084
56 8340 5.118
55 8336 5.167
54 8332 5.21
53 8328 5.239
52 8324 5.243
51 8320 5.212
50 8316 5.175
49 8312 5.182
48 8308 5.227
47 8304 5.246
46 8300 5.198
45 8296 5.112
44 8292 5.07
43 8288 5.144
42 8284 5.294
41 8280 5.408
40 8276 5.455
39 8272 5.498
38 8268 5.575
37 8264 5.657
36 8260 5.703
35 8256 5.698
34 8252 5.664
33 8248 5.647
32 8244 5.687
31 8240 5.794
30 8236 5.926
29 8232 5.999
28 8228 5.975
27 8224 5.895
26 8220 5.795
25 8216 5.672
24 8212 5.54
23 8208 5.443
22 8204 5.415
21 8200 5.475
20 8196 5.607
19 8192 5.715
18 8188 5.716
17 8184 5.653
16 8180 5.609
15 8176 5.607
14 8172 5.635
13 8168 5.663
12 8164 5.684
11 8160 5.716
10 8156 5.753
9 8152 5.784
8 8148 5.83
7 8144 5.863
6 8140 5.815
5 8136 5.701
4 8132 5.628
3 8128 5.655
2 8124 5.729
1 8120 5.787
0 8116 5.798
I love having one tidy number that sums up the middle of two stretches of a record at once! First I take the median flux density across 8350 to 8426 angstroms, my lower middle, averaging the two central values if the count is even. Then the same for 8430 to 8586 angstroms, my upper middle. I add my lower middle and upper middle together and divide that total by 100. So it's 0.111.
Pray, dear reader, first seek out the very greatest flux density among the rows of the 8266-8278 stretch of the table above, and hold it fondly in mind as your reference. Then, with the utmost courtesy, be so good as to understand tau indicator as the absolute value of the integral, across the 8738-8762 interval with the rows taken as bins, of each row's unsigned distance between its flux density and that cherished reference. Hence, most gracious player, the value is 11.2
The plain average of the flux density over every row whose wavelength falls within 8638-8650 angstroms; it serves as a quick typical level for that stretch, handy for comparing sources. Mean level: 6.03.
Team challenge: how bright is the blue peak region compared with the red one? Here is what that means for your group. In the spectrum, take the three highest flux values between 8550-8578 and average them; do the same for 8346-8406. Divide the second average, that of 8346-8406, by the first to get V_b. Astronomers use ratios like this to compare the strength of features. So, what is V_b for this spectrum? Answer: 0.96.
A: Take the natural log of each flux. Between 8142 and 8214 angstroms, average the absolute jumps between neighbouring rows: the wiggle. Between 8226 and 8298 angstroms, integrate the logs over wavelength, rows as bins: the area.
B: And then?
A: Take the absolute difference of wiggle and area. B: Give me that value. 123.6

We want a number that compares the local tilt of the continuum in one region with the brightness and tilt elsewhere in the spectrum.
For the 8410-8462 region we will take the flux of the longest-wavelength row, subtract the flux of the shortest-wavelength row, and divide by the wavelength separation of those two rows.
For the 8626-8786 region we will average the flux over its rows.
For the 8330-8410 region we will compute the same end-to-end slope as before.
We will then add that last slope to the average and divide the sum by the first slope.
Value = 861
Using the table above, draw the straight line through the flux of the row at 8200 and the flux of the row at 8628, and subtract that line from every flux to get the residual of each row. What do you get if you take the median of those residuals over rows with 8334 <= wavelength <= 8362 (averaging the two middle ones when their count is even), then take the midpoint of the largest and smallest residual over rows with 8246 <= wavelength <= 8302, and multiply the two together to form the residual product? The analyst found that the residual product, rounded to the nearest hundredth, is 0.12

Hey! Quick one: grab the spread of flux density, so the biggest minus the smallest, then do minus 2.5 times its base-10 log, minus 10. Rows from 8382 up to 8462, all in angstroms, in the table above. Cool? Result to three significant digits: -9.77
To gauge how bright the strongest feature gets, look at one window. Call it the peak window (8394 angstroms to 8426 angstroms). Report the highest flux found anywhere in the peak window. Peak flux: 5.58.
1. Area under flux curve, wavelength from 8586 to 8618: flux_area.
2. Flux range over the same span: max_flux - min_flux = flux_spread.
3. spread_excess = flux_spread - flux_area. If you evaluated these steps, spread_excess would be -192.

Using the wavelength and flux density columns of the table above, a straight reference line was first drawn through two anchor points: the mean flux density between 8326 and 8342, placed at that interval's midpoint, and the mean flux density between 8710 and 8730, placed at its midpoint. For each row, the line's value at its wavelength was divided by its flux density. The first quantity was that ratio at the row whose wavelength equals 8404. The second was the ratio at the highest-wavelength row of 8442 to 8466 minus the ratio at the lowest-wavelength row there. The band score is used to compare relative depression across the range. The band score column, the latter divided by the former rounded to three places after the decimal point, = 0.044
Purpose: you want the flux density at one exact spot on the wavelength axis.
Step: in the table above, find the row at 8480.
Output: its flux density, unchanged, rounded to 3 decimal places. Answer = 5.585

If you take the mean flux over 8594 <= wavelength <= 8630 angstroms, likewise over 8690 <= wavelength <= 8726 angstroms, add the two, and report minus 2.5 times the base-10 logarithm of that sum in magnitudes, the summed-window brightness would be -2.71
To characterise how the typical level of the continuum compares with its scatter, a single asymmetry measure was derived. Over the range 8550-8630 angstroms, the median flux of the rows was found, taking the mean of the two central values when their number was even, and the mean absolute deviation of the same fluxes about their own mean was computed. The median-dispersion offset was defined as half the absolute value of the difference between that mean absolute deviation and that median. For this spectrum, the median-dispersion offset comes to 2.89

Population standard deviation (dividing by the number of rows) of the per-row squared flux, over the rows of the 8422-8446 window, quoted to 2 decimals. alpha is 1.71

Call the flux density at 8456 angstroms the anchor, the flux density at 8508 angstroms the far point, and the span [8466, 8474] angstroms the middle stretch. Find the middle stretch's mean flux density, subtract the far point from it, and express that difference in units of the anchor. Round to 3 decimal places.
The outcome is -0.054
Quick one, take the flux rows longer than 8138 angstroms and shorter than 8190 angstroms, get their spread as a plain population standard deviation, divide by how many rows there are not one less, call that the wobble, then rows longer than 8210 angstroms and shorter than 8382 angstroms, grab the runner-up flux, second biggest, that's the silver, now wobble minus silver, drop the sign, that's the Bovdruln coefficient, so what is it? 5.9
